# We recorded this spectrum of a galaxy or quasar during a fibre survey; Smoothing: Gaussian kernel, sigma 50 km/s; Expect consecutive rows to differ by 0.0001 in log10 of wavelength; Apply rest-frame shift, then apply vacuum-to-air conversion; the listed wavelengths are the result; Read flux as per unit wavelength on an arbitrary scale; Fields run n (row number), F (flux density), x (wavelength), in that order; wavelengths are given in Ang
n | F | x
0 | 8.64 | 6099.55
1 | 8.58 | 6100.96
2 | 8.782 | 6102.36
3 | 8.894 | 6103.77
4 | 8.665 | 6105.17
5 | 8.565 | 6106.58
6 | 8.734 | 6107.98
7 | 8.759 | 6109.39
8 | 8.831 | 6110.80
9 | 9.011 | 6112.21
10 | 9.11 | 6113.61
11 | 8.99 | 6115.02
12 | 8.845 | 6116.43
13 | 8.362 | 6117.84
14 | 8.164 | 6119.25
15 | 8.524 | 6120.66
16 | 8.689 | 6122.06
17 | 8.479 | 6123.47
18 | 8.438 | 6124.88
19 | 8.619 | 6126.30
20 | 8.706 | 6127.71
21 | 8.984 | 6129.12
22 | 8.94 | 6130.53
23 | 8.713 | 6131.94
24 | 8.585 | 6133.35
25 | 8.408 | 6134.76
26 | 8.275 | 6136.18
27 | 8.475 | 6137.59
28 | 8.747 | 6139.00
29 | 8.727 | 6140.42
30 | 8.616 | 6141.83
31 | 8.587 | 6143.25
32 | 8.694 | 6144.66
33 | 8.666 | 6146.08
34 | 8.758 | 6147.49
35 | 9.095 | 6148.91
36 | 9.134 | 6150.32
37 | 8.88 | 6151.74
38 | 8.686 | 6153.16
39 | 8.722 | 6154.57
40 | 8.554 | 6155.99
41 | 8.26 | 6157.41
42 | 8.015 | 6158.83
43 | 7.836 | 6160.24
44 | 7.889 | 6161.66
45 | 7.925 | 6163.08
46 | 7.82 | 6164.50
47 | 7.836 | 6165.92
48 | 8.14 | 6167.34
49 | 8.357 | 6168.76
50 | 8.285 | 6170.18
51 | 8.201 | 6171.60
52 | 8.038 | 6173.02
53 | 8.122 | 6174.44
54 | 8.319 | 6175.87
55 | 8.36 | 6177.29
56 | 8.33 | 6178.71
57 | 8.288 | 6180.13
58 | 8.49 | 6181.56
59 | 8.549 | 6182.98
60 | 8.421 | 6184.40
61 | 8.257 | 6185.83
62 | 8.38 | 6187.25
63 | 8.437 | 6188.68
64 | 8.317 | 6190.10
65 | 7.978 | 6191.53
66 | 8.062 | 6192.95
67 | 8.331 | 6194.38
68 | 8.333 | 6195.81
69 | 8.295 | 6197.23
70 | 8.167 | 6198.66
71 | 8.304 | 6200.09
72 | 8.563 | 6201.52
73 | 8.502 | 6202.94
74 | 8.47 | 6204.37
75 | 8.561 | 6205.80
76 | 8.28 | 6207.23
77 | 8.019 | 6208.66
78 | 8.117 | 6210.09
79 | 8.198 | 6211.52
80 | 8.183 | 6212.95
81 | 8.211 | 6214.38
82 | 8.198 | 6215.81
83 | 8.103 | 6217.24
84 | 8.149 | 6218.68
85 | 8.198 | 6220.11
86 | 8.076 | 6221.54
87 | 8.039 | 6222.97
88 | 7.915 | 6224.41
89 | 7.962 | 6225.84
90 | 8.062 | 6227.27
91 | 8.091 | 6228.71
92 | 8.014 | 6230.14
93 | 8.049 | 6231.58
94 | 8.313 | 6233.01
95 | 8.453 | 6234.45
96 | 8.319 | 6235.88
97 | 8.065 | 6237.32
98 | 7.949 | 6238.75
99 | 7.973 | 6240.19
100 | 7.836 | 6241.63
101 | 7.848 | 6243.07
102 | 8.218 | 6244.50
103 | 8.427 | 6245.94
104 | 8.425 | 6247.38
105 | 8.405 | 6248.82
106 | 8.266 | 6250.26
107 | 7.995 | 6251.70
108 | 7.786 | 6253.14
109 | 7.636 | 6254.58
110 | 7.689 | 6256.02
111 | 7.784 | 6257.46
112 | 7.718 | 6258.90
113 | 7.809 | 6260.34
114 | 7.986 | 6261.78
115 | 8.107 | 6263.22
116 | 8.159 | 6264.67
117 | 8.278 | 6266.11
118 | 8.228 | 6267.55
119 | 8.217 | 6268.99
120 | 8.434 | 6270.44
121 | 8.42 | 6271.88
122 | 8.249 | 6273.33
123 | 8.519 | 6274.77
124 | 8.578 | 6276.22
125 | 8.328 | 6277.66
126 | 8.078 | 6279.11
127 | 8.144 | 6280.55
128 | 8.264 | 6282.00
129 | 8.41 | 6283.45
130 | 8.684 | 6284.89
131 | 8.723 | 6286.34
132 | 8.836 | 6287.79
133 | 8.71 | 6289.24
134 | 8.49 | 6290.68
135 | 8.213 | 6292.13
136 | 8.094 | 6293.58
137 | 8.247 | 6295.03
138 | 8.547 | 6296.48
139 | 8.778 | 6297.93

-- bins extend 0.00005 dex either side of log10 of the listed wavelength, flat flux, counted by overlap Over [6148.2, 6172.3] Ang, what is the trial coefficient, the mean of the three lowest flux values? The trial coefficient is 7.83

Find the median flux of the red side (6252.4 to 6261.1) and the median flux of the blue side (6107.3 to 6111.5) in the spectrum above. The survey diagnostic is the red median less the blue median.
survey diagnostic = -1.0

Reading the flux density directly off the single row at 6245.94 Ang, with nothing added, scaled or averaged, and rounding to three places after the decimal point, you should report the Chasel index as 8.427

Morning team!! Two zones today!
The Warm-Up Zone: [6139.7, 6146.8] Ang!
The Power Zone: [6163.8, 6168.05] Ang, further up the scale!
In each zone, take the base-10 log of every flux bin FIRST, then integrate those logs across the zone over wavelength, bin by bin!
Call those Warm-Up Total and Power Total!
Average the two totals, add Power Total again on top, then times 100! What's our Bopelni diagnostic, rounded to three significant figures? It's 906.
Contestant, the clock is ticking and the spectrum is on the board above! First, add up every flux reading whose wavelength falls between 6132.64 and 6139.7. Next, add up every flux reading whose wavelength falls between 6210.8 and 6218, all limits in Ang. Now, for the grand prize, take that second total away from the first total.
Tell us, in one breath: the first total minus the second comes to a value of 1.6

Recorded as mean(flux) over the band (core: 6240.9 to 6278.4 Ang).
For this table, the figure 8.13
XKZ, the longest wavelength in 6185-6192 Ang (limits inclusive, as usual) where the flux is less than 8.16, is 6191.53 Ang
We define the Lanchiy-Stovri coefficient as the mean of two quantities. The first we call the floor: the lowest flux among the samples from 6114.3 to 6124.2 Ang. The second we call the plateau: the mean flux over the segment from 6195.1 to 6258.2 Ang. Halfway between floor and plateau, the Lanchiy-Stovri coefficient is 8.16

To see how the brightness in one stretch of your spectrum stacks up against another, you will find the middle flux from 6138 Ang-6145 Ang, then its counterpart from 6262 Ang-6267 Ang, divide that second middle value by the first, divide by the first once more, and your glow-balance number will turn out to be 0.108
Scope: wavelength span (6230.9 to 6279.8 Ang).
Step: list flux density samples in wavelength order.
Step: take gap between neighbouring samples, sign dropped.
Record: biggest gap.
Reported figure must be 0.37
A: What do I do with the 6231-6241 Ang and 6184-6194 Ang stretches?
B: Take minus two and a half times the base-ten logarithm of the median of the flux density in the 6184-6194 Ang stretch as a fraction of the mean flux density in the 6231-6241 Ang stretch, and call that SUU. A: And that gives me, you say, -0.02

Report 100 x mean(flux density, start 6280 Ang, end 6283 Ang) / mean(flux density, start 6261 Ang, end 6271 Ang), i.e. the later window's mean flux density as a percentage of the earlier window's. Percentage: 100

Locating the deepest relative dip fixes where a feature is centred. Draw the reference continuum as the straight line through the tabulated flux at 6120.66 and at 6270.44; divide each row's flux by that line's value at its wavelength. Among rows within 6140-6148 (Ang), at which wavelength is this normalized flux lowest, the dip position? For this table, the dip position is 6143.25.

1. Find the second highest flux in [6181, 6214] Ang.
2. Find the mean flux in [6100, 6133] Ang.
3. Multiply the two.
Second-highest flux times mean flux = 74.6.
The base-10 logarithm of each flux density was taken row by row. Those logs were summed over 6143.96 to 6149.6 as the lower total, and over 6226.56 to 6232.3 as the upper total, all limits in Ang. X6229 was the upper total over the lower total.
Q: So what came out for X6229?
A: 0.96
